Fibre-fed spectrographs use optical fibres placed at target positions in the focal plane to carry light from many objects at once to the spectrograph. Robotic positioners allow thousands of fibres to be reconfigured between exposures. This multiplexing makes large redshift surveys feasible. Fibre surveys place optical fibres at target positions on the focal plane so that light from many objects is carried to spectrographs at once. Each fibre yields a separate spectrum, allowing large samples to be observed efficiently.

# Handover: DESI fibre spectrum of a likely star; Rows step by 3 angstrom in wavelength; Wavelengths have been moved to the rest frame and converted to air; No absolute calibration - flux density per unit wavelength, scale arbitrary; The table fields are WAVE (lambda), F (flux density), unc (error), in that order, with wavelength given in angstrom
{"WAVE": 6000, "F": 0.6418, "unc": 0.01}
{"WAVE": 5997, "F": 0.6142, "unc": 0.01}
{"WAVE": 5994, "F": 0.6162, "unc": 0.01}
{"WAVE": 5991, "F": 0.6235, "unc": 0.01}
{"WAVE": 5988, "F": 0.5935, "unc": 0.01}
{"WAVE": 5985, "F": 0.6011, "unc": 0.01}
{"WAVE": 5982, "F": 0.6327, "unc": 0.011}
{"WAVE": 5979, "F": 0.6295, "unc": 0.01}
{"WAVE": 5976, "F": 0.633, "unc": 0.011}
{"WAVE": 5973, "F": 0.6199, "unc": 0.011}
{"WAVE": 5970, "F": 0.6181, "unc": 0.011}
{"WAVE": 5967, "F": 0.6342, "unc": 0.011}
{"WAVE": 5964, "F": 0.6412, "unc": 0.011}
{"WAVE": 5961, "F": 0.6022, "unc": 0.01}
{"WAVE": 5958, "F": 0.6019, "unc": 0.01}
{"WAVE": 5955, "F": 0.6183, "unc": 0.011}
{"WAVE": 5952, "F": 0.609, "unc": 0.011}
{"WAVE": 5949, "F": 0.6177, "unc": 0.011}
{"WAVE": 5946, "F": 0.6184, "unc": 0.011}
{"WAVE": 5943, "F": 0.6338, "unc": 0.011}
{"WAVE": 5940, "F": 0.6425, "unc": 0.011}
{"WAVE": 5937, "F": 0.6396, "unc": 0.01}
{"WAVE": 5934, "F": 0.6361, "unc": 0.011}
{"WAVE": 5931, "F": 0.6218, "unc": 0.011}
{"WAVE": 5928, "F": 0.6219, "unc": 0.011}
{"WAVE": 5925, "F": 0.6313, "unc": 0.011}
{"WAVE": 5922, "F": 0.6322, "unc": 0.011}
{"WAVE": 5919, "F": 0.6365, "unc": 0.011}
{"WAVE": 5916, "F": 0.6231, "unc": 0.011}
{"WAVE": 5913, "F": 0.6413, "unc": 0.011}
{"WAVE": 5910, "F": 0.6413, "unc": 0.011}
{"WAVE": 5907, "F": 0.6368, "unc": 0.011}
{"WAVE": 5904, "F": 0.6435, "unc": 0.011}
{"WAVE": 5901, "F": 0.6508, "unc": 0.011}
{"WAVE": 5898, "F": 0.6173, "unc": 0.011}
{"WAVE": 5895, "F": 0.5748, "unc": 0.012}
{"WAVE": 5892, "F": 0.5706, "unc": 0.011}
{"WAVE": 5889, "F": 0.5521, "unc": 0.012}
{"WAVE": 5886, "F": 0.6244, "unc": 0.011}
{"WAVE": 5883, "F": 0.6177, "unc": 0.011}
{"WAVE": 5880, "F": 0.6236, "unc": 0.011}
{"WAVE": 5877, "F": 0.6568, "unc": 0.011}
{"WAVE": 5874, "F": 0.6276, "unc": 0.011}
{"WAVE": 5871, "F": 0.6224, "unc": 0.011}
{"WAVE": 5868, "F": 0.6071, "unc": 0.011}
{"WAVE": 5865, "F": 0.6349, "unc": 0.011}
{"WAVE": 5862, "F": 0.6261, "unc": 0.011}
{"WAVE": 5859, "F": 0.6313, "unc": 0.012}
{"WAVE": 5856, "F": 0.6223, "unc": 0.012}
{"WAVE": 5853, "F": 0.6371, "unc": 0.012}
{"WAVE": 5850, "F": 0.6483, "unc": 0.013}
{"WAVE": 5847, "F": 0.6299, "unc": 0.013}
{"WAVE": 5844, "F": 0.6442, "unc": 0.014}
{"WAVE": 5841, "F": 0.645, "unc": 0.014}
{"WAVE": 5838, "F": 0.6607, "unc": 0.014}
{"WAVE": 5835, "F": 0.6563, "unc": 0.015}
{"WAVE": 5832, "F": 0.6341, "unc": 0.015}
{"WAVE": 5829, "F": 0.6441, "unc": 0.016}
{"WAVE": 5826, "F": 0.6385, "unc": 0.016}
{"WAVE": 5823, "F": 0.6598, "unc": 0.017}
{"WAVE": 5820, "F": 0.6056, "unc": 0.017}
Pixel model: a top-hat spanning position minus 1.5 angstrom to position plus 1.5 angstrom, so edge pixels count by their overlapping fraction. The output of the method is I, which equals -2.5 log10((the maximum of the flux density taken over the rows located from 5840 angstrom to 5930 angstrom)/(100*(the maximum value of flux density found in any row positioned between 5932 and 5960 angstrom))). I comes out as 4.98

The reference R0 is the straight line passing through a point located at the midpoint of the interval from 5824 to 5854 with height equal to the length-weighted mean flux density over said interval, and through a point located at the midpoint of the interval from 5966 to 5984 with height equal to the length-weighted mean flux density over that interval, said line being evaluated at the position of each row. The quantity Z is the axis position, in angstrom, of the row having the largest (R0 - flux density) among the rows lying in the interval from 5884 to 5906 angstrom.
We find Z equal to 5889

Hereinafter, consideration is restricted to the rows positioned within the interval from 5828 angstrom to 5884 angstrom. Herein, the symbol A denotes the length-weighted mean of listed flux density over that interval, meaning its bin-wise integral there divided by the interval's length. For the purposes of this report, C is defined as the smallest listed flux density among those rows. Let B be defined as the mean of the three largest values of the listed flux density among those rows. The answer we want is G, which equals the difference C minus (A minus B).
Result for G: 0.630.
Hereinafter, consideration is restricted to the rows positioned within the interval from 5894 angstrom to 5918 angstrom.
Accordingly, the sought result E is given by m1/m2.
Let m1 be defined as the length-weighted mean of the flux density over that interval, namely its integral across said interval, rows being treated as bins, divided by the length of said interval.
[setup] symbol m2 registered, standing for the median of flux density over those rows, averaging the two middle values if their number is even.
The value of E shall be 0.986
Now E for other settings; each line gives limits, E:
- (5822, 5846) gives 1.004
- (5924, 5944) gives 0.998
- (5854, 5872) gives 1.000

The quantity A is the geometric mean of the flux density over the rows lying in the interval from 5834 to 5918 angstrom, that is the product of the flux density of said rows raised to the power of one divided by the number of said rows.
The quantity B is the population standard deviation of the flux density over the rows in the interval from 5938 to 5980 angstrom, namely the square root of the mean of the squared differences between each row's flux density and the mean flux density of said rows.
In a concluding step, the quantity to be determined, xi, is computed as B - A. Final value -0.614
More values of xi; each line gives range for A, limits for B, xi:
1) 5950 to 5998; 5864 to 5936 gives -0.593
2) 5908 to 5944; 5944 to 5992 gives -0.620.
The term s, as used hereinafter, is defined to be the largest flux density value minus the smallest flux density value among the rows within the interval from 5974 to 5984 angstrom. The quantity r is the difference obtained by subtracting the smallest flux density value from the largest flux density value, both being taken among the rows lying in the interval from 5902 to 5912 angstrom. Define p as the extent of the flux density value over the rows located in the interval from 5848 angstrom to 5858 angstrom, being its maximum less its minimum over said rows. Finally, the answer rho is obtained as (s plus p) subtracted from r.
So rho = -0.023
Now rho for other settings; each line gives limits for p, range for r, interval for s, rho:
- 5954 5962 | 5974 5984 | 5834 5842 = -0.029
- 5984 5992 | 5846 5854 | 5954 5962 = -0.028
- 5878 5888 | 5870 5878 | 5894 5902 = -0.048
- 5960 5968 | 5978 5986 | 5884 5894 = -0.080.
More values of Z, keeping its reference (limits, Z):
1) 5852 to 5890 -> 5889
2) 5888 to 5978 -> 5889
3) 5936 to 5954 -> 5952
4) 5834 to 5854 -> 5847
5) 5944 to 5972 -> 5958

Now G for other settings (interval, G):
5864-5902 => 0.587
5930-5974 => 0.619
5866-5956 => 0.579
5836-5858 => 0.632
